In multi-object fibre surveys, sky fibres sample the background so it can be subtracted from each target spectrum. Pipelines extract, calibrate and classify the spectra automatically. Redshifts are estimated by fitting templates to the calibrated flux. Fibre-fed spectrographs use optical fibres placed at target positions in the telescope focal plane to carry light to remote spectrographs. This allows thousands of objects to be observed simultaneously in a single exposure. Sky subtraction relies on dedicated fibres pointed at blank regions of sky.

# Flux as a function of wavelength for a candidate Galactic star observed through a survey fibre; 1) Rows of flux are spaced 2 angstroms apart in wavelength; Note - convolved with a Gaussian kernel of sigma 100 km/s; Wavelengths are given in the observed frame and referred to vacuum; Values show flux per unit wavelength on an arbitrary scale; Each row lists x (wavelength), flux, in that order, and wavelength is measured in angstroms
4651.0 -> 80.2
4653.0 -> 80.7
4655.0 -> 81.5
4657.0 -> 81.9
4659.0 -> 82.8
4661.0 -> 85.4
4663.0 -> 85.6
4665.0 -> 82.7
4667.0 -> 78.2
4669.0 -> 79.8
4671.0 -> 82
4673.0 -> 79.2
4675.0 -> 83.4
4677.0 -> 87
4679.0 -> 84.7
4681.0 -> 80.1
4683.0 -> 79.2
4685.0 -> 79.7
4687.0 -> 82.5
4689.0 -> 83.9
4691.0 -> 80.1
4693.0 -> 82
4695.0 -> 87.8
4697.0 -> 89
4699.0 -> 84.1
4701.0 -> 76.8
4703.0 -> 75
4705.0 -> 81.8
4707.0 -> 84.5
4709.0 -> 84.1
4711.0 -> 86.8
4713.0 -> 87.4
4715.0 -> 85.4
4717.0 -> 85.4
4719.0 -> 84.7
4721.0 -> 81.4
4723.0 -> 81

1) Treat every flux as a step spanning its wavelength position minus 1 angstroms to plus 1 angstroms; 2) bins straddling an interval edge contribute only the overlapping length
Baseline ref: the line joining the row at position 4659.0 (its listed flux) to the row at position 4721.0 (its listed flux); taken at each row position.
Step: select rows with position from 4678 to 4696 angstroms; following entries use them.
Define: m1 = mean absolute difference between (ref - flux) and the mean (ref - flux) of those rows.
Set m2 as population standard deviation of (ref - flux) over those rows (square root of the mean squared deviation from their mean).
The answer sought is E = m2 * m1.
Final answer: 6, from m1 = 2.2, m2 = 2.7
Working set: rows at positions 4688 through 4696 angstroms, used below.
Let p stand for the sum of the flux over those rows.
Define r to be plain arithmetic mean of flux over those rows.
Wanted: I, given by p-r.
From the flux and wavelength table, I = 250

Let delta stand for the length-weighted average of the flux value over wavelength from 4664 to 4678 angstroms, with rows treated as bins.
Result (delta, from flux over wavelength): 82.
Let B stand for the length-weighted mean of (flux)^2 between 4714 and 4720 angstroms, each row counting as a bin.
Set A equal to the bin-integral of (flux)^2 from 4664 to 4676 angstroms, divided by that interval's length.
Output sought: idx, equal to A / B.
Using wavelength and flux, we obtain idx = 0.90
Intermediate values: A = 6546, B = 7253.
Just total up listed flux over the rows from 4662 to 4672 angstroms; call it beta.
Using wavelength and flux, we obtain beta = 408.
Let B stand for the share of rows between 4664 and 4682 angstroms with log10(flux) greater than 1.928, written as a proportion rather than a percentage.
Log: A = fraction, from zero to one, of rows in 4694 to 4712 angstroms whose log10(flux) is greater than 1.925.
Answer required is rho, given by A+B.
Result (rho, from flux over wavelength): 0.56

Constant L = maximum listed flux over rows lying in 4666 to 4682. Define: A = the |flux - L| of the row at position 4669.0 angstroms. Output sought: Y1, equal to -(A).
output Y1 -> -7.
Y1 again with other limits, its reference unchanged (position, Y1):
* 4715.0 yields -2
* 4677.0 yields 0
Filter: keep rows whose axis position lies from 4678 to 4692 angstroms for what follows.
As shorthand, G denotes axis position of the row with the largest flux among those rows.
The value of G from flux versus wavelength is 4679.0 angstroms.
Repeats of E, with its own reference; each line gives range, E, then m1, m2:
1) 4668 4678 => 7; 2.4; 2.9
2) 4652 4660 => 1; 0.7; 0.8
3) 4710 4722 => 3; 1.4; 1.9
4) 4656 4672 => 4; 1.8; 2.3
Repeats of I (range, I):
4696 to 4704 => 244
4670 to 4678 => 249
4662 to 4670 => 245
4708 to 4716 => 258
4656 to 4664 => 252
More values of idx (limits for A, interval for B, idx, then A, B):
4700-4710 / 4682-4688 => 1.00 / 6486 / 6477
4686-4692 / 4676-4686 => 1.00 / 6754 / 6757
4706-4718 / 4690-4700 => 1.02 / 7329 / 7169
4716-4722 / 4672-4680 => 1.01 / 7031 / 6993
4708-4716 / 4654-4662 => 1.07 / 7385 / 6875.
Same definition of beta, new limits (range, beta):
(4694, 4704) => 413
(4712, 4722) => 424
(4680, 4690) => 405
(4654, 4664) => 417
